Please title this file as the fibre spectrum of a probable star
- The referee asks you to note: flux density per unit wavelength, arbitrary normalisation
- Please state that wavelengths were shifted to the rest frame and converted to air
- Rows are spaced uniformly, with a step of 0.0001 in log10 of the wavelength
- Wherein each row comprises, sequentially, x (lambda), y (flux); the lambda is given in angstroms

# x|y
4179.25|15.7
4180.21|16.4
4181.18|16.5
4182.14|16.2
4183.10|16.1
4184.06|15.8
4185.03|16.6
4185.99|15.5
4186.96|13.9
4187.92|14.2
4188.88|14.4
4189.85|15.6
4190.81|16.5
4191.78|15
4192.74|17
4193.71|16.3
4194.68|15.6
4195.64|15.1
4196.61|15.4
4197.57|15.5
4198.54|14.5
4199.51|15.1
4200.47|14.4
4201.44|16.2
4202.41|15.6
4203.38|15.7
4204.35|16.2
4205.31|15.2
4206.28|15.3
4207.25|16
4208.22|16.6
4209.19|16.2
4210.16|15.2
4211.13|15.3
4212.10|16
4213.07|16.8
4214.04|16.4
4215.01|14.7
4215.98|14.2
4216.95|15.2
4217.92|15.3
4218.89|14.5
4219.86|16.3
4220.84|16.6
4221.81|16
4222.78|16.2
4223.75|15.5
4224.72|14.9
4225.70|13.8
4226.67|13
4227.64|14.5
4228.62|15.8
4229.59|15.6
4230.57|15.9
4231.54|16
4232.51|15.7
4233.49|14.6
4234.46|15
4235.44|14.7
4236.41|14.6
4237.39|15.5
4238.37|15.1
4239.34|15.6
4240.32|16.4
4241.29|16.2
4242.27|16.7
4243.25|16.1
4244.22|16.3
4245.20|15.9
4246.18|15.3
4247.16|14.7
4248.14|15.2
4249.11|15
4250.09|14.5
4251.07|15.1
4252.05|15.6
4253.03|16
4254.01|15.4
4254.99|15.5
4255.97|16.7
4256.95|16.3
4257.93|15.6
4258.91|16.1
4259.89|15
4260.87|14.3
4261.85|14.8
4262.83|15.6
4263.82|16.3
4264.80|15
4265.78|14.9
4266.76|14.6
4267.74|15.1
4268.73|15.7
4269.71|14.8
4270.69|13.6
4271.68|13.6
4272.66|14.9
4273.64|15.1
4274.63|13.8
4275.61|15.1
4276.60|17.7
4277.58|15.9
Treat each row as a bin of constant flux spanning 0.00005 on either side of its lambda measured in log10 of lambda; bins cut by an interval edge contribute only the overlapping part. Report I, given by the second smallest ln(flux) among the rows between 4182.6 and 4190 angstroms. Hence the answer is 2.65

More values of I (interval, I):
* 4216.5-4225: 2.70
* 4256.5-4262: 2.69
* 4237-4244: 2.74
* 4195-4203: 2.67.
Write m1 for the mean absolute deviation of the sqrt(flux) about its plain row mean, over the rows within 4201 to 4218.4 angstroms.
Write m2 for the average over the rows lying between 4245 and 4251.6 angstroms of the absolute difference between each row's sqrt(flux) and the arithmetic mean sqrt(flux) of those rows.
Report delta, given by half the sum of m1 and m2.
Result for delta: 0.056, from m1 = 0.071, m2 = 0.040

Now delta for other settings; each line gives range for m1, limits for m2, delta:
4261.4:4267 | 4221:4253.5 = 0.072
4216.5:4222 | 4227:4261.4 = 0.076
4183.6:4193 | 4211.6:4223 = 0.103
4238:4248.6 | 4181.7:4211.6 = 0.072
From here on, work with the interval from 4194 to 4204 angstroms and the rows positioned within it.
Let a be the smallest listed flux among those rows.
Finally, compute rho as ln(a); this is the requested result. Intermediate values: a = 14.4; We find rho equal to 2.67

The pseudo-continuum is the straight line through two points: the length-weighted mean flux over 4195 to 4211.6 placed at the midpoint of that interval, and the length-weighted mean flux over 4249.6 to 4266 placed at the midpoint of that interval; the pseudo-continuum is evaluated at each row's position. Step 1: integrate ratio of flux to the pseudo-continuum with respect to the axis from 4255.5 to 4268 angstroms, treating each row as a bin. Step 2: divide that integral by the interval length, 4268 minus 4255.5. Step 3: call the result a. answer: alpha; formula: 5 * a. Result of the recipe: 4.99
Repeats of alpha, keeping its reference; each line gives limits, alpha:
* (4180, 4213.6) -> 5.04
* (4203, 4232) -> 5.00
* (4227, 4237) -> 4.91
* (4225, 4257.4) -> 4.98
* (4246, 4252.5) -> 4.86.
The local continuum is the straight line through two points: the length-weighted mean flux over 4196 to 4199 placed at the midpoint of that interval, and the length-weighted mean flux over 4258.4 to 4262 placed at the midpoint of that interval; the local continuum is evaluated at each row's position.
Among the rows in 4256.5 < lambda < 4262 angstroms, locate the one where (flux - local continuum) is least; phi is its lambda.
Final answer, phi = 4260.87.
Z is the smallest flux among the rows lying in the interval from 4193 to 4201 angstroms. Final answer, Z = 14.4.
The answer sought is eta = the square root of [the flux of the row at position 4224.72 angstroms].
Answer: 3.86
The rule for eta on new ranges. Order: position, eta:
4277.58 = 3.99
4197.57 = 3.94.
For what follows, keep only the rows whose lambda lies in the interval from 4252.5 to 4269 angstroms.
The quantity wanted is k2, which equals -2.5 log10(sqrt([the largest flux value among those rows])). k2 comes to -1.53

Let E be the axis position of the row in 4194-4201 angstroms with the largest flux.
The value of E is 4194.68 angstroms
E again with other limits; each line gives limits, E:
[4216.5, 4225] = 4220.84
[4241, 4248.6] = 4242.27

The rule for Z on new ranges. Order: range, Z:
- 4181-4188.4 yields 13.9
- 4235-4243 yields 14.6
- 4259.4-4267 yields 14.3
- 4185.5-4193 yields 13.9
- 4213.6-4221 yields 14.2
